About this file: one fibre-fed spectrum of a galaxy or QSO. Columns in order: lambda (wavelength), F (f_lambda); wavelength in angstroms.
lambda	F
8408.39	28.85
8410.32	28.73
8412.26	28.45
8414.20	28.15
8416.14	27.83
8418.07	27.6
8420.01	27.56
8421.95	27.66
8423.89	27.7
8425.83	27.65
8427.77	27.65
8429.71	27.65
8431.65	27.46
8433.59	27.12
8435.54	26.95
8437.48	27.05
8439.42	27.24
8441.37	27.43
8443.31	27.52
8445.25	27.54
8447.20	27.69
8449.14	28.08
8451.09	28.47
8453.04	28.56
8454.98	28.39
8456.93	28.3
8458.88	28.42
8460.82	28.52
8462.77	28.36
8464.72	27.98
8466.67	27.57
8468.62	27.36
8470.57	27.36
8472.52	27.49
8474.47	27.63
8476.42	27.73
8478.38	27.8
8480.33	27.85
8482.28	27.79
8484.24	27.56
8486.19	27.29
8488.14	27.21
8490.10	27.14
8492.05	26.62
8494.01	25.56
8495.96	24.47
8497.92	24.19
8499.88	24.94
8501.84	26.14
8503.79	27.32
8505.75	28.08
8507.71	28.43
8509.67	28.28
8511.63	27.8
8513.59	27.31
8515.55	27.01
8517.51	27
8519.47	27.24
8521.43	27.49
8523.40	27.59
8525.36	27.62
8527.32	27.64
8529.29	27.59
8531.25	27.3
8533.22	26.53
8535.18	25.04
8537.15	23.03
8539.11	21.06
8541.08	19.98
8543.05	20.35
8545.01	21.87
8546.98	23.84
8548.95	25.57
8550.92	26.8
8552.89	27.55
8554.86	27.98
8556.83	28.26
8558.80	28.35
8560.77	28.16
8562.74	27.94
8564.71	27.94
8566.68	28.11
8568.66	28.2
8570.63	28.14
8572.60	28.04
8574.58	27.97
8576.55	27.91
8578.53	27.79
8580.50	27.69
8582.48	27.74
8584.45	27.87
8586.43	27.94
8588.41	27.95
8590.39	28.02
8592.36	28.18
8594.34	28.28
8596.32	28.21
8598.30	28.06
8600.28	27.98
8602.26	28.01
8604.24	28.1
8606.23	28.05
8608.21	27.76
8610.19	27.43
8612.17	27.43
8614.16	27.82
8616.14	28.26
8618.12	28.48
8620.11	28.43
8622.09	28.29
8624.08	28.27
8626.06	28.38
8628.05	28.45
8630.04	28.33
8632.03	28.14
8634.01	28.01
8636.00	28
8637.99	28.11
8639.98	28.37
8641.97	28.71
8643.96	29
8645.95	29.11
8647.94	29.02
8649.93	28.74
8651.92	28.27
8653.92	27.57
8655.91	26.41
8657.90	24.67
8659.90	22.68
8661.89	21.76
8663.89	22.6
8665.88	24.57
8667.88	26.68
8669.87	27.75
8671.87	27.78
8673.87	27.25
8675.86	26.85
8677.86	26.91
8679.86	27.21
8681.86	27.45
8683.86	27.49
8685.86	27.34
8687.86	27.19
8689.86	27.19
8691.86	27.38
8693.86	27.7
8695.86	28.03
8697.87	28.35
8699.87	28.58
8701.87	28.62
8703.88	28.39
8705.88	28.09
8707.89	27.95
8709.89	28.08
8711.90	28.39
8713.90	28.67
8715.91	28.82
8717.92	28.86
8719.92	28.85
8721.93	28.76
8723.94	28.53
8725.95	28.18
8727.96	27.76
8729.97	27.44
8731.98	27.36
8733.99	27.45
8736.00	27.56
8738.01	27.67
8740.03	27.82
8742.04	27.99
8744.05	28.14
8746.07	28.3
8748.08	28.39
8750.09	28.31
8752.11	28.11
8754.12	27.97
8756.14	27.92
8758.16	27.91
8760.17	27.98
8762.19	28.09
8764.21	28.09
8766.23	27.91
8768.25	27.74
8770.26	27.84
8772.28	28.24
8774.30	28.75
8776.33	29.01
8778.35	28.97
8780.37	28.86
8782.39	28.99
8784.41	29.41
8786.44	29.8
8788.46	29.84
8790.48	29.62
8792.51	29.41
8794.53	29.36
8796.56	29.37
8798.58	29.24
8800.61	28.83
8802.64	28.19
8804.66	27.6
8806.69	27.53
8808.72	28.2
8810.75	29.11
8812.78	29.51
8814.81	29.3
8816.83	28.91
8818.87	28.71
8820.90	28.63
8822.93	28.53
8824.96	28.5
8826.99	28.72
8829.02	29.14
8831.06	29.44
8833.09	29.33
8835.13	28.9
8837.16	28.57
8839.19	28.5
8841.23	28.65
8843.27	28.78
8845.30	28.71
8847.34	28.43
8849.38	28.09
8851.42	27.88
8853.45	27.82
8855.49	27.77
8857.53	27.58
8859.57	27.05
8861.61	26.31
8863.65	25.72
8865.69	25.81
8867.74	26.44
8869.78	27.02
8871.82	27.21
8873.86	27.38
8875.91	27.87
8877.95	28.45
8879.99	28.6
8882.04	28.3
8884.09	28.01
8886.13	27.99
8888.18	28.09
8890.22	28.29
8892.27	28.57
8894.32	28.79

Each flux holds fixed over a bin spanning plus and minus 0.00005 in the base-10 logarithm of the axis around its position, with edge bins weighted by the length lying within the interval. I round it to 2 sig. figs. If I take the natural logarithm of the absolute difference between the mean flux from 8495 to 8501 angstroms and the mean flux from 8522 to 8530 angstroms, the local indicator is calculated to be 1.1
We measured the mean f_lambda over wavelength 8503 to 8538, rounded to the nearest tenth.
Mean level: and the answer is 27.1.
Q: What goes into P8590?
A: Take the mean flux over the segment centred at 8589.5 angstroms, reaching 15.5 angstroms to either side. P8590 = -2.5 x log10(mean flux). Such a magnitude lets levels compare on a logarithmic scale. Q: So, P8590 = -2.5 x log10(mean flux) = -3.62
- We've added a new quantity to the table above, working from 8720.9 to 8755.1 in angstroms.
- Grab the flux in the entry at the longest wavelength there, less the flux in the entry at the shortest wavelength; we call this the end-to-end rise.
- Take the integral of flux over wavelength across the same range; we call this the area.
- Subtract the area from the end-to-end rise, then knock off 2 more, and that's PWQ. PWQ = -960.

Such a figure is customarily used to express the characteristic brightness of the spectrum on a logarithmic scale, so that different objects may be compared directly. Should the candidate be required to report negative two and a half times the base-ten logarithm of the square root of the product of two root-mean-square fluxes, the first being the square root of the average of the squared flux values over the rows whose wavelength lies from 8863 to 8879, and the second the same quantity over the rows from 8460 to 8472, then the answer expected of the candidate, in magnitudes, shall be -3.596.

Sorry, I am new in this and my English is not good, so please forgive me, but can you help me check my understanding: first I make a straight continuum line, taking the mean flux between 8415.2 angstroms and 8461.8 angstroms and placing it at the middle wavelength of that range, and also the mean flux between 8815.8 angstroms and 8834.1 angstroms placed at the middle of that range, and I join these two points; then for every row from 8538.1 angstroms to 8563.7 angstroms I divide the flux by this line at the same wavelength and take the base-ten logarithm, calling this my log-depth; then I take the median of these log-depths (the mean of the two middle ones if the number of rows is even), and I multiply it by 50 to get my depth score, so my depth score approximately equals -1.0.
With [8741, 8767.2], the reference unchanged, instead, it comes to -0.5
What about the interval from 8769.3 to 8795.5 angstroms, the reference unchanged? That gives 0.2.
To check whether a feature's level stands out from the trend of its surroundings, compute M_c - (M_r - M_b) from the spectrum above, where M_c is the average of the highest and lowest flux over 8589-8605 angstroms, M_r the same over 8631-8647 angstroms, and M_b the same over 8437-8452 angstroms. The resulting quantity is 27.3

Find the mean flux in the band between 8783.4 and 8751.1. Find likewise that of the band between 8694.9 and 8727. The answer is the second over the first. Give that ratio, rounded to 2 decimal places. 1.01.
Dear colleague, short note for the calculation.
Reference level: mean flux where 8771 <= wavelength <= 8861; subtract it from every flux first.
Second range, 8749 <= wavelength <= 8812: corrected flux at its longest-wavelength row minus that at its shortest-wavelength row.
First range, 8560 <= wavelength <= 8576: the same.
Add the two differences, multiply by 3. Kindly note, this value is 1.8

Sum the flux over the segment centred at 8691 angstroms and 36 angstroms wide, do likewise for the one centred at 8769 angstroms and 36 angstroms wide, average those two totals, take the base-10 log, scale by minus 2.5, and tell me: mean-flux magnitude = -6.76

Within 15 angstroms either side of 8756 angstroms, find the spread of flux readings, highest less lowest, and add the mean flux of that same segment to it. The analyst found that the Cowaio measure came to 28.7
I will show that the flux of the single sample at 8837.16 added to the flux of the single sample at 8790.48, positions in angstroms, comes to 58.2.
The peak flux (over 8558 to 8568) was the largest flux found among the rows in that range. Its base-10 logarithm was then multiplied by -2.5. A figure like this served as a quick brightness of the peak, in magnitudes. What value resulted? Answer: -3.63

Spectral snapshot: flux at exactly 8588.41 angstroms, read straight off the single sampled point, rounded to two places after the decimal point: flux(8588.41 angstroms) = 27.95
